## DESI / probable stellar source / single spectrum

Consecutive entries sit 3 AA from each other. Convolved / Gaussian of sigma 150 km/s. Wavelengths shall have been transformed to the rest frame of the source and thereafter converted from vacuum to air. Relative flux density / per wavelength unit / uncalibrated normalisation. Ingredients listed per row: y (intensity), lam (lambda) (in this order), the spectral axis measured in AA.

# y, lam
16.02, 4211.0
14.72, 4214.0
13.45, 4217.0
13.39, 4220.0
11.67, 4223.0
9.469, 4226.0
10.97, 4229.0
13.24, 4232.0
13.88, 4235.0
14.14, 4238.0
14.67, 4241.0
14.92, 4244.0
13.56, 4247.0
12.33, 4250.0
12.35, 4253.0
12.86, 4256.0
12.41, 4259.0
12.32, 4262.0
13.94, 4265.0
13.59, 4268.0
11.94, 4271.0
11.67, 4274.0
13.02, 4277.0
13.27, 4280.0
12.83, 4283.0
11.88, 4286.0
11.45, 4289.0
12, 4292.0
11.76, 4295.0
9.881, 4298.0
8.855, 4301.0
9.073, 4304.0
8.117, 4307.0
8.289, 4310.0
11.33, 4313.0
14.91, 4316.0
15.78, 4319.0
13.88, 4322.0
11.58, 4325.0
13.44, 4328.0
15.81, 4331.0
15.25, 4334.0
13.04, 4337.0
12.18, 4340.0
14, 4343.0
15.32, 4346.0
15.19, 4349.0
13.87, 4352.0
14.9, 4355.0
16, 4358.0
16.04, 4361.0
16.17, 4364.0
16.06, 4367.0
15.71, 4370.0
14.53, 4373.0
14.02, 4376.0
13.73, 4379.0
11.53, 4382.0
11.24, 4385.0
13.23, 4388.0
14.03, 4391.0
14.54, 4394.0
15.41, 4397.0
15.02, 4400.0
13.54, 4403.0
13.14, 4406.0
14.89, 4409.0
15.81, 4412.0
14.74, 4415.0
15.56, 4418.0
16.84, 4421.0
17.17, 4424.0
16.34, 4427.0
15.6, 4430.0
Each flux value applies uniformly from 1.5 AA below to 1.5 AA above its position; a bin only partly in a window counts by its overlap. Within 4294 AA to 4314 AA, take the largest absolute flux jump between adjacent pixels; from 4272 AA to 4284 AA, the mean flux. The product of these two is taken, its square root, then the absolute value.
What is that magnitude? 6.2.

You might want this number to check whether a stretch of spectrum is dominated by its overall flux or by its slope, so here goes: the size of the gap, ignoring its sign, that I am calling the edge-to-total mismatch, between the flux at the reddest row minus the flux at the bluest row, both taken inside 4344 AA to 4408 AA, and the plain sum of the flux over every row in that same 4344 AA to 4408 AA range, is 305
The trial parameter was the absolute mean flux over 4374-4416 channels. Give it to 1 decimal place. 13.9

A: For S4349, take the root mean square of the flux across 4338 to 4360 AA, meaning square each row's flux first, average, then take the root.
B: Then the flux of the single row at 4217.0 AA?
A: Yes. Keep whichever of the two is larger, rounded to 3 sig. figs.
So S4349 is 14.5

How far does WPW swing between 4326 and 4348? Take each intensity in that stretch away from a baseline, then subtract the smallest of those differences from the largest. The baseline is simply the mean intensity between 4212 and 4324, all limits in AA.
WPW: 4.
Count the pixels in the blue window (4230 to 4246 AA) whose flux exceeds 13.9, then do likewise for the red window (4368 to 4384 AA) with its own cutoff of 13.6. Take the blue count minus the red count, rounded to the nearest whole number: -1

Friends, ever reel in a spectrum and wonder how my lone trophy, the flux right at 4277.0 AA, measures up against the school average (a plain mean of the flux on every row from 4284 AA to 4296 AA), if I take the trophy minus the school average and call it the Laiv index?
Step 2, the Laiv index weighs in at 1.2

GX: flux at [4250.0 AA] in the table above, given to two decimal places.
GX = 12.33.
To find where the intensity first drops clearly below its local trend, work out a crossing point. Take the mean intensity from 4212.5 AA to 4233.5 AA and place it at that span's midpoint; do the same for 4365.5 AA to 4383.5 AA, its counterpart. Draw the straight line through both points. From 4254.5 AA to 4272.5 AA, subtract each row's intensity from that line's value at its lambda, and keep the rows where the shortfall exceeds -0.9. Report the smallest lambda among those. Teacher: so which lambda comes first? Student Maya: 4256.0 AA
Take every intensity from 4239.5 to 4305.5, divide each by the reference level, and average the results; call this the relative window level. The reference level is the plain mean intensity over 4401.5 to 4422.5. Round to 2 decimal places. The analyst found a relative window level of 0.82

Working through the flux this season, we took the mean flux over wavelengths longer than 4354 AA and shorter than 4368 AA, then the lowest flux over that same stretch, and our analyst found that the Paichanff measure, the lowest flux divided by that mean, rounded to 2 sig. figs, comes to 0.94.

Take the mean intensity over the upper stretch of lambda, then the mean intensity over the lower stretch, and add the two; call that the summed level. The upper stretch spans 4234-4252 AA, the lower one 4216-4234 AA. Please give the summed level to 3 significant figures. 25.9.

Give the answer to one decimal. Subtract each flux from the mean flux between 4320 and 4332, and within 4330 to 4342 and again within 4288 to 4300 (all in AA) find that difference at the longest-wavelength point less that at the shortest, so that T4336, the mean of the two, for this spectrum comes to 2.6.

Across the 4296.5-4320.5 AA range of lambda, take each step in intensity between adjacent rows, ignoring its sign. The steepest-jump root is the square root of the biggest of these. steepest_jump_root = 1.9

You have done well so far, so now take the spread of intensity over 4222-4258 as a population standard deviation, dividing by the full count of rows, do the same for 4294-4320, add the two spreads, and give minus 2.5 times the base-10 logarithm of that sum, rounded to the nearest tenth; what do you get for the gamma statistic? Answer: -1.6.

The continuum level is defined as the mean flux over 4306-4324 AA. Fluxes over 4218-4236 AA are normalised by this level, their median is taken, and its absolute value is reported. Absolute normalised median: 1.03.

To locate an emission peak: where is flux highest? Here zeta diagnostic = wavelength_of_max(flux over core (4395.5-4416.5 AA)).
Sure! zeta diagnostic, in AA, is 4412.0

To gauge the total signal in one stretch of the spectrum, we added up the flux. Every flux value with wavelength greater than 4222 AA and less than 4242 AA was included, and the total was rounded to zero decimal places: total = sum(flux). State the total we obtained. 88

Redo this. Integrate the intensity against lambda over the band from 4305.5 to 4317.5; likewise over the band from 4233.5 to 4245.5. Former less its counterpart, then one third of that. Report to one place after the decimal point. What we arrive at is -15.0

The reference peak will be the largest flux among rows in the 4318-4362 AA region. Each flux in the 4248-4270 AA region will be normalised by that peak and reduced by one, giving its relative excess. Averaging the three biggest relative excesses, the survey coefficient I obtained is -0.16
